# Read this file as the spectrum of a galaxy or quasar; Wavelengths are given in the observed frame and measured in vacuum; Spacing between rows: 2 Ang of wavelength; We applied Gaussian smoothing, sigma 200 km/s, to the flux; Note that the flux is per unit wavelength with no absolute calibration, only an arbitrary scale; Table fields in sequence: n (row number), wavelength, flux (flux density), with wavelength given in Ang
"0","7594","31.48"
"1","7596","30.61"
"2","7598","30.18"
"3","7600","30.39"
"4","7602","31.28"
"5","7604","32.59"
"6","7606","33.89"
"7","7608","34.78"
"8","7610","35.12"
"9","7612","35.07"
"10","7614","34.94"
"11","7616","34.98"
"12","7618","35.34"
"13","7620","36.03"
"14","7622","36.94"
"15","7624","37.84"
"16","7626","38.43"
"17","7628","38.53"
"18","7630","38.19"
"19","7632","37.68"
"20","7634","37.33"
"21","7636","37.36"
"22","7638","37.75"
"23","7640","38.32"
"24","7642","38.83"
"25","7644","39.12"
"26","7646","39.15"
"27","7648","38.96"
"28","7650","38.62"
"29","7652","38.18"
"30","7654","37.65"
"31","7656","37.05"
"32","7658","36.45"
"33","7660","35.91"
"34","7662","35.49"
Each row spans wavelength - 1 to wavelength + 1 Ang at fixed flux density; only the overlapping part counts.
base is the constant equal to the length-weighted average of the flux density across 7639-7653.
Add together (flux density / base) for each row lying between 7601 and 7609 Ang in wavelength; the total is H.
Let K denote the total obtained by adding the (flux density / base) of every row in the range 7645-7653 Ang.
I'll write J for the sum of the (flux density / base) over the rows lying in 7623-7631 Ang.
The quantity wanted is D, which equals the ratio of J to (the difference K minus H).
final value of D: 7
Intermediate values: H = 3.42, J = 3.95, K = 4.00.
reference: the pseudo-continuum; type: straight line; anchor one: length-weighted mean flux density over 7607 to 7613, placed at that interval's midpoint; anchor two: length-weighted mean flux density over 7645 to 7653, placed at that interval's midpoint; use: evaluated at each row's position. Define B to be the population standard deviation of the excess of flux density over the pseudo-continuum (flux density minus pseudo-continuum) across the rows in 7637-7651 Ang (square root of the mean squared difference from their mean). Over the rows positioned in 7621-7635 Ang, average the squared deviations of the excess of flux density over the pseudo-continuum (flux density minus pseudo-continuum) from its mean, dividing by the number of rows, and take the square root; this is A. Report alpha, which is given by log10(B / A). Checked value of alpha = -0.24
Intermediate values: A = 0.64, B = 0.4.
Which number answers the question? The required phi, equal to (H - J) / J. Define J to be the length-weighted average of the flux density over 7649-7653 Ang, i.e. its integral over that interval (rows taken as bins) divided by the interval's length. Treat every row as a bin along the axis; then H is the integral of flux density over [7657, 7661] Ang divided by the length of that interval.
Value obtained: -0.06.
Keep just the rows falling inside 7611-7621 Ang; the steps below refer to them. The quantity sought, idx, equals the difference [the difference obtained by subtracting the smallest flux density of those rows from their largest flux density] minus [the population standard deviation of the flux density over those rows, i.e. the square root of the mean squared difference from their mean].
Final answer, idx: 0.7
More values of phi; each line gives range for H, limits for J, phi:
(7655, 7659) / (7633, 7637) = -0.02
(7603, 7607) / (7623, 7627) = -0.13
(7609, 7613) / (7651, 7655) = -0.07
